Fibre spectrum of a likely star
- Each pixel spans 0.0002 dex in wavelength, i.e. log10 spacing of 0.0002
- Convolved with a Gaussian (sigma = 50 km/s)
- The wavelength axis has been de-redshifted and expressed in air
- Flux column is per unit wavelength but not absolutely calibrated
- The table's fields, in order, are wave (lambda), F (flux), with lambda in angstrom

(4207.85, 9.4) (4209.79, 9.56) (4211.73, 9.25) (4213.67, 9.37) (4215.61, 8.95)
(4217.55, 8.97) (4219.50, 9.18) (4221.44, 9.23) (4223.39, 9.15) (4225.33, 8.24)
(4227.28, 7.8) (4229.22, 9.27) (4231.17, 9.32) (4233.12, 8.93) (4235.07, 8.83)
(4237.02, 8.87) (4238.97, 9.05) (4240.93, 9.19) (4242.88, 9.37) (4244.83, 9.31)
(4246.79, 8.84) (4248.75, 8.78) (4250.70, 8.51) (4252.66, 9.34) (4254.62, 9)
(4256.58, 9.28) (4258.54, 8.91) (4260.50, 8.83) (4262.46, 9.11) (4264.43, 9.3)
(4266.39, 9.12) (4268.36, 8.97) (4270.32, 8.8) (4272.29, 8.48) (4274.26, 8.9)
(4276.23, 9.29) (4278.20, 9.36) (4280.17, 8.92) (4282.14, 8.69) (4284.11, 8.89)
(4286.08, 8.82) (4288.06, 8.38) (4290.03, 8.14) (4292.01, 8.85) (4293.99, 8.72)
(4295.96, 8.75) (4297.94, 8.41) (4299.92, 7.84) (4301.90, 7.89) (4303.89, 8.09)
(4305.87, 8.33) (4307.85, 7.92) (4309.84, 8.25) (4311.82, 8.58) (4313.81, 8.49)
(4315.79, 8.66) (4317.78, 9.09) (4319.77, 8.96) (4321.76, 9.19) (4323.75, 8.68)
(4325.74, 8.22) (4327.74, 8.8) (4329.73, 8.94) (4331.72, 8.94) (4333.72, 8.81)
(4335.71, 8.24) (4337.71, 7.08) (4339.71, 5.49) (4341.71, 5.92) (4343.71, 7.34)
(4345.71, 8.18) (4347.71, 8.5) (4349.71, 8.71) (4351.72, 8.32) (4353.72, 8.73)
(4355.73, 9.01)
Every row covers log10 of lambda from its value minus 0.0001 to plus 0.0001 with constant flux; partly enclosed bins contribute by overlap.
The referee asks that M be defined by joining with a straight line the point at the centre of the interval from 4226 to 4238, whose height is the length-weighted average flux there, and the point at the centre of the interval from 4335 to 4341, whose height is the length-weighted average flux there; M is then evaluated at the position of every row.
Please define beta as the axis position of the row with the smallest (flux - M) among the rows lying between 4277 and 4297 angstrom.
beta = 4290.03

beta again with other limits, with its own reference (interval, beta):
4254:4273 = 4272.29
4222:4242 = 4227.28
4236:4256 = 4250.70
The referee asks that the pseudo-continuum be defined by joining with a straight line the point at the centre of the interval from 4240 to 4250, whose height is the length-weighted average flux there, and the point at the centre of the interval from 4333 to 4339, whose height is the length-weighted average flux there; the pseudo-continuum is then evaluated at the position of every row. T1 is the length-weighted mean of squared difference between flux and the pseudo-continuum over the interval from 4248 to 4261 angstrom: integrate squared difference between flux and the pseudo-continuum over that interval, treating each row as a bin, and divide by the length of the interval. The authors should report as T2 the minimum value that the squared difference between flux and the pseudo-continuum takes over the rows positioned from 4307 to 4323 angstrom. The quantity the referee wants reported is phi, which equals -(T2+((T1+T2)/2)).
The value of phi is -0.04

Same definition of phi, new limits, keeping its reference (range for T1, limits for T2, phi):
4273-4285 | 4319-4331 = -0.15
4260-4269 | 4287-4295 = -0.07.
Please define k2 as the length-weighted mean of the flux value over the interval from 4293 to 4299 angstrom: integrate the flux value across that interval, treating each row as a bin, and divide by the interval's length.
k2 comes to 8.6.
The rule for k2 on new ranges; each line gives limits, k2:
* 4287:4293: 8.5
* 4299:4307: 8.0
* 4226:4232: 8.8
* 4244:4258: 9.0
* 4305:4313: 8.3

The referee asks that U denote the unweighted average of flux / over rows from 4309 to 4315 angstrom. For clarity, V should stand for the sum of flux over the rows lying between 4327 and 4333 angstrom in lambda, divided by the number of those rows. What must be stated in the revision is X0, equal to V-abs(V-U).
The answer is 8.4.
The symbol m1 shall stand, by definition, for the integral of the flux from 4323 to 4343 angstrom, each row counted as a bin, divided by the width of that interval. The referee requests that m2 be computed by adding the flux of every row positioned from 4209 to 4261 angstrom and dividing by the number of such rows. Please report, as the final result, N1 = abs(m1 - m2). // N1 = 1.1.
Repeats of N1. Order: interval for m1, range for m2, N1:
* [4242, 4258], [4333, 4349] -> 1.6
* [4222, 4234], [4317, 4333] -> 0.1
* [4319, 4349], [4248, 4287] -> 0.9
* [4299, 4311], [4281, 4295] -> 0.6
